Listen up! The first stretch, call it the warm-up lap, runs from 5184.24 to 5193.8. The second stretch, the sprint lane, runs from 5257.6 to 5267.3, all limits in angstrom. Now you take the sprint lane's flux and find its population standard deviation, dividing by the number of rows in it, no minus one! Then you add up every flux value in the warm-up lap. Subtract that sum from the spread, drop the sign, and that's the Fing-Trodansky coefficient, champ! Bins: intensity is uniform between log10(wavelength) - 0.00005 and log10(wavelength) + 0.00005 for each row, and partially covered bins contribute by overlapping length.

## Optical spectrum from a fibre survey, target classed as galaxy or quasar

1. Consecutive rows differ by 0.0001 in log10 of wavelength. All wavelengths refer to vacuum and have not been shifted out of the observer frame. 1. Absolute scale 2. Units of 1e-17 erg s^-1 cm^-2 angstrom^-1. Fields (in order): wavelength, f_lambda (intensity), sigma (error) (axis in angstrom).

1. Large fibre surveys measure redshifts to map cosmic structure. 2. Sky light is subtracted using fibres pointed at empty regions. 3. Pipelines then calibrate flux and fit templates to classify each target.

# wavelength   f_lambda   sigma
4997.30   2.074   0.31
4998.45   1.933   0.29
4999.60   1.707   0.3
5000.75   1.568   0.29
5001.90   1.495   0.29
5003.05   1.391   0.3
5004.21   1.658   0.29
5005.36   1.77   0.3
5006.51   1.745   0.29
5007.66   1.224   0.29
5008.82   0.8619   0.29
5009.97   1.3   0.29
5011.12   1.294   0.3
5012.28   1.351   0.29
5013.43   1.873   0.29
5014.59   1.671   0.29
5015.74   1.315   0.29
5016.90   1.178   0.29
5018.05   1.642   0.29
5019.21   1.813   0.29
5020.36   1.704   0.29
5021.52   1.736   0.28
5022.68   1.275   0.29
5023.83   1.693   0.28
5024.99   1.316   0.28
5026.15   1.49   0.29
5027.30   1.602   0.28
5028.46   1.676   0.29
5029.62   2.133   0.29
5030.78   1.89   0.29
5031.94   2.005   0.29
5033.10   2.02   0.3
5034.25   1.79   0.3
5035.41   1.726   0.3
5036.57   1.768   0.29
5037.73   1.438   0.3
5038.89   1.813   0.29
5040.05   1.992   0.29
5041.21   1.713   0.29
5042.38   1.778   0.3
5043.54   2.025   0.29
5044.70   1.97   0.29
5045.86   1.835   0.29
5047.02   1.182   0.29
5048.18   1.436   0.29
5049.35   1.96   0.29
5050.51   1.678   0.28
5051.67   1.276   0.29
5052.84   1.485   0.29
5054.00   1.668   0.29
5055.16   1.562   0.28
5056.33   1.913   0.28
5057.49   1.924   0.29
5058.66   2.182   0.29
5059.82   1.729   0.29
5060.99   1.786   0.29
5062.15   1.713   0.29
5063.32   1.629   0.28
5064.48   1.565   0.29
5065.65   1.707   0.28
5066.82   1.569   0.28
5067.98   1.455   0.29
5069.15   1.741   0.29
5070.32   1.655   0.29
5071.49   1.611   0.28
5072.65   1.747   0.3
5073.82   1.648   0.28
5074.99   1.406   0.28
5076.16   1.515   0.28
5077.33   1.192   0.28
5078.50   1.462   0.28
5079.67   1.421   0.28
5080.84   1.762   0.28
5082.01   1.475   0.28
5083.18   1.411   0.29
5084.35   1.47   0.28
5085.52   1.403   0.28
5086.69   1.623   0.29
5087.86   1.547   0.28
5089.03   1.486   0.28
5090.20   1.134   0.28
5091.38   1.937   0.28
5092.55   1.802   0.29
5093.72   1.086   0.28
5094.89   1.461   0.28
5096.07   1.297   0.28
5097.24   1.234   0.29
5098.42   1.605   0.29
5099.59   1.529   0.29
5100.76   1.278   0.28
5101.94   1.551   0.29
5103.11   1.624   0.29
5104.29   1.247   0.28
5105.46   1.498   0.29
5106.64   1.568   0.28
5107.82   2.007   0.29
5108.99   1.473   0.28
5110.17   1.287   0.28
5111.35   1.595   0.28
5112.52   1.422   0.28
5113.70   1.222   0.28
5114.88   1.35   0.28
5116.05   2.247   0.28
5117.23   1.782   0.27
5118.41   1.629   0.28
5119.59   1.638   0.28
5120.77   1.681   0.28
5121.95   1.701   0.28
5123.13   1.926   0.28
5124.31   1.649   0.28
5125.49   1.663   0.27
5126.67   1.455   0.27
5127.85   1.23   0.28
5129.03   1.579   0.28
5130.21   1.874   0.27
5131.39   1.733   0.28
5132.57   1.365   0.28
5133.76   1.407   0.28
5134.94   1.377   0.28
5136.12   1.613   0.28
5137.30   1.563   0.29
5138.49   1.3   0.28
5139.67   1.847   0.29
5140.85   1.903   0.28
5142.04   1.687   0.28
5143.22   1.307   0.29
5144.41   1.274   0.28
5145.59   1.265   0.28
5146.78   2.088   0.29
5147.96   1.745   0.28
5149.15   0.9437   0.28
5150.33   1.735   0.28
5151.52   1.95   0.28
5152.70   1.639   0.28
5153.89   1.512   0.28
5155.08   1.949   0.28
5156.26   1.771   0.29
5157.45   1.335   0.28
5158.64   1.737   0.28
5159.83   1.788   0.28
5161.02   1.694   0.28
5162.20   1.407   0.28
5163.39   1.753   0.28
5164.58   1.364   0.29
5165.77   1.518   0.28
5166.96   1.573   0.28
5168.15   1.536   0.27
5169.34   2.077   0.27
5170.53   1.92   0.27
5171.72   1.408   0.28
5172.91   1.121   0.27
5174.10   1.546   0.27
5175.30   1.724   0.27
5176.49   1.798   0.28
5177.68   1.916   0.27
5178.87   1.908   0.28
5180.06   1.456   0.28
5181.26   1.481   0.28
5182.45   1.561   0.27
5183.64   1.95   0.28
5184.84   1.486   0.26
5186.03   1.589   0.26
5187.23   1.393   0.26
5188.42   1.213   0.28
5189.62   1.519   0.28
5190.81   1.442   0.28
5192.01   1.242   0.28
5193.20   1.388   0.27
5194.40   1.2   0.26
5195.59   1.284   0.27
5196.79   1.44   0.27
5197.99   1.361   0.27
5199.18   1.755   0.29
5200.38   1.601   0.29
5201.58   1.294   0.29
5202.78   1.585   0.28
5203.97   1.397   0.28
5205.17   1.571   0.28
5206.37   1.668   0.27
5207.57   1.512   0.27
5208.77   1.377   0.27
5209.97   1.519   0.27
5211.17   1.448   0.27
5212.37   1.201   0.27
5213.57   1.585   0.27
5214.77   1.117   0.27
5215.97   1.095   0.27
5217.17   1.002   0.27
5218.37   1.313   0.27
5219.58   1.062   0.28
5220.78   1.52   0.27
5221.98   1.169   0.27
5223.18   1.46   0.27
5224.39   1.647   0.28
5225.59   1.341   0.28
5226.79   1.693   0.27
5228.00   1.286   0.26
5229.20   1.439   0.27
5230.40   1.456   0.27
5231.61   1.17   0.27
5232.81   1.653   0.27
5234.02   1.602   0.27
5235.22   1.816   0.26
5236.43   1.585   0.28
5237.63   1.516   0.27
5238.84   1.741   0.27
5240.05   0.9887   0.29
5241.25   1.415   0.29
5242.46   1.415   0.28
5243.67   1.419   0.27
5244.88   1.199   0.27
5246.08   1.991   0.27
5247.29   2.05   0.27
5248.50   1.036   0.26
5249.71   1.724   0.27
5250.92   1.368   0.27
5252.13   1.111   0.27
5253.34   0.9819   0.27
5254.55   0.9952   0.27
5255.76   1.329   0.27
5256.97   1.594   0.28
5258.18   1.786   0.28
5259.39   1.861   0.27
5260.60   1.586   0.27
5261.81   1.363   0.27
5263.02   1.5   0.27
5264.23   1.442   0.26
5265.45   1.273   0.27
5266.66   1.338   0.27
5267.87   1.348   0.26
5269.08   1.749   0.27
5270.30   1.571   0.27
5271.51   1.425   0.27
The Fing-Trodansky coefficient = 11.1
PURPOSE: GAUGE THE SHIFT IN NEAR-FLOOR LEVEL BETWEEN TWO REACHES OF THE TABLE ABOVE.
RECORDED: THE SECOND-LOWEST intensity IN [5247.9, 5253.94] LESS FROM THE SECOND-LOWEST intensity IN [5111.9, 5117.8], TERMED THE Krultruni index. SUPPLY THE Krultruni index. 0.31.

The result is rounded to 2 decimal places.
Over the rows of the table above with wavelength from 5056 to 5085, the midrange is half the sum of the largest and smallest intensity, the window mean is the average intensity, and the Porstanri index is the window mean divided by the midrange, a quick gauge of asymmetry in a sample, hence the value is 0.96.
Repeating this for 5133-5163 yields 1.05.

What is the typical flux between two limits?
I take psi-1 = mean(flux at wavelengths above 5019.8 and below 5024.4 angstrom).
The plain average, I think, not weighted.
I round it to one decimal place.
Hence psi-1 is 1.6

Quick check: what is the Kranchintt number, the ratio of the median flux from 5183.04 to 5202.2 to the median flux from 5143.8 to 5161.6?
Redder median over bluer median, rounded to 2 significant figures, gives 0.82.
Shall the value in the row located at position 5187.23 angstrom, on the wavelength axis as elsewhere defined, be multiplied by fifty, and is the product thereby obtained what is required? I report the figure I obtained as 70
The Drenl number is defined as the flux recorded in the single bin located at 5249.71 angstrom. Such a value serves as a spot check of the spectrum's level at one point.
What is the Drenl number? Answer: 1.724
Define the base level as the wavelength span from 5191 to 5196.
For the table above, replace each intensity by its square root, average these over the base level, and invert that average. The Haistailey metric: 0.88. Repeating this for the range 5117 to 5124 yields 0.76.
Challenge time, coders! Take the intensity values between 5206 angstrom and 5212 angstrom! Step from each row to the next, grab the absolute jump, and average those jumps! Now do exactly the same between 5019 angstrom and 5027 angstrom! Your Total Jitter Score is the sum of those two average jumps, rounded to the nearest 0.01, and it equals 0.39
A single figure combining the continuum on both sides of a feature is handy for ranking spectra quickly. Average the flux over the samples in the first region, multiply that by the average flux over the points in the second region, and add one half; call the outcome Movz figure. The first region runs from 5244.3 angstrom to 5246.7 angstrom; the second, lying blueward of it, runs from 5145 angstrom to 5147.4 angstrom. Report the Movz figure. 3.2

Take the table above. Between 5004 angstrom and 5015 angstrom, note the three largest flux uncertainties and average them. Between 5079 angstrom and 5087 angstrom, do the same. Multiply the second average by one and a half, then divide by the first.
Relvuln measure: 1.45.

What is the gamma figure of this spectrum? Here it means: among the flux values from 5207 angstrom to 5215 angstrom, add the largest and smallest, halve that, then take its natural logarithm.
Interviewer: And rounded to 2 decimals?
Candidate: 0.30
